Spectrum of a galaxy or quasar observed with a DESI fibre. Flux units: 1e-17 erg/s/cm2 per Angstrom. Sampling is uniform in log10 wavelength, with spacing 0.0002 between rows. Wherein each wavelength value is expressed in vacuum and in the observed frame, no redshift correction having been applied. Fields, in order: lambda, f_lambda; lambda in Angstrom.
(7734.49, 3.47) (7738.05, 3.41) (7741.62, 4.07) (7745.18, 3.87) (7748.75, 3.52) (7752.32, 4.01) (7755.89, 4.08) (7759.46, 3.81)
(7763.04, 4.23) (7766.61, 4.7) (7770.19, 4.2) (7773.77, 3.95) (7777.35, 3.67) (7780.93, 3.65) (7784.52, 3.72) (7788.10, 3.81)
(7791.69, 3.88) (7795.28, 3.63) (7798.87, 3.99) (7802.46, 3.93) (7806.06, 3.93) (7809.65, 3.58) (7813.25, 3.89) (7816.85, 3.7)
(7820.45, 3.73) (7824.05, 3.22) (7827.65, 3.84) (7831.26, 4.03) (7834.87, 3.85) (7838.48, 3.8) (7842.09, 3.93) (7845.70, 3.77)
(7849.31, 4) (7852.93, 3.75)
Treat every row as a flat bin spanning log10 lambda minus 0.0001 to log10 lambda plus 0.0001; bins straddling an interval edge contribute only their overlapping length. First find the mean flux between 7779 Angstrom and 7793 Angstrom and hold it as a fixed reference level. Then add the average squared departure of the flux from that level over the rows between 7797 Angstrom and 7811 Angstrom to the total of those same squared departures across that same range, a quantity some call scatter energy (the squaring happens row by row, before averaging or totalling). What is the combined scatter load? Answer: 0.2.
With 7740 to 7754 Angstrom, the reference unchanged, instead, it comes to 0.3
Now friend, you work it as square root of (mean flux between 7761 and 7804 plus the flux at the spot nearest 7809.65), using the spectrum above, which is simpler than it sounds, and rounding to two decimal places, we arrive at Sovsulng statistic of 2.74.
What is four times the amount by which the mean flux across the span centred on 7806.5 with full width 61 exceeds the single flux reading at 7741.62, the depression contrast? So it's -1.2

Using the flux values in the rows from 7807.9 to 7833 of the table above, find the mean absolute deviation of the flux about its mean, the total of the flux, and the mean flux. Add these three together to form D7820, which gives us 29.9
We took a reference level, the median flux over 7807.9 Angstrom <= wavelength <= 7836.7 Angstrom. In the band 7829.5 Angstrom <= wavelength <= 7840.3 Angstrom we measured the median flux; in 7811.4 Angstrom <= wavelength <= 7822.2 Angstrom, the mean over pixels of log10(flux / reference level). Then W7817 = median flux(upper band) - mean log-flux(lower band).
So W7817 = 3.85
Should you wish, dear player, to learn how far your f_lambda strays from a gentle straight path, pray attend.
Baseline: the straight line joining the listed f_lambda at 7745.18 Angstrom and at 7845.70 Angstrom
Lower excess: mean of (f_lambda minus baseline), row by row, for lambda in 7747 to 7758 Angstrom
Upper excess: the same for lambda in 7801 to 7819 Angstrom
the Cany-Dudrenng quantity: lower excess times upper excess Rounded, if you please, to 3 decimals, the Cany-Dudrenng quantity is 0.000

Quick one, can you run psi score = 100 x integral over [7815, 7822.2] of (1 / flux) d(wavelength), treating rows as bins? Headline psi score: 194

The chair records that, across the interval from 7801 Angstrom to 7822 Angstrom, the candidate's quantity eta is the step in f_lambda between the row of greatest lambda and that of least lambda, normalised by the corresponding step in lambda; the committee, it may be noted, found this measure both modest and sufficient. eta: -0.011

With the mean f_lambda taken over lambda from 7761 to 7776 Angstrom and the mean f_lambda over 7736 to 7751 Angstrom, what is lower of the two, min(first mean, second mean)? 3.72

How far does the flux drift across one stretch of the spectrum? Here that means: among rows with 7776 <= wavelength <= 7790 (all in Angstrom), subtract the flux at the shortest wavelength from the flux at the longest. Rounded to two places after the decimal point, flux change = 0.14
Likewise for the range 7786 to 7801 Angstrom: 0.18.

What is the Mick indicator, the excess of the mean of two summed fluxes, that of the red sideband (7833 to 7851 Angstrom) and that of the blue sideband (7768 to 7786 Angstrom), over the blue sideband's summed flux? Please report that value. 0.08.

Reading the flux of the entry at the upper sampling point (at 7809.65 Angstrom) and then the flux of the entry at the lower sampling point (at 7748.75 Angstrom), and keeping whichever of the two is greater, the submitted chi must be 3.58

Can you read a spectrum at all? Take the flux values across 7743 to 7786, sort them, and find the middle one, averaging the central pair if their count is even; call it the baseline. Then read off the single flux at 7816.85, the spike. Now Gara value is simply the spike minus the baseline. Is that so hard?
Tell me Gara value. -0.21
